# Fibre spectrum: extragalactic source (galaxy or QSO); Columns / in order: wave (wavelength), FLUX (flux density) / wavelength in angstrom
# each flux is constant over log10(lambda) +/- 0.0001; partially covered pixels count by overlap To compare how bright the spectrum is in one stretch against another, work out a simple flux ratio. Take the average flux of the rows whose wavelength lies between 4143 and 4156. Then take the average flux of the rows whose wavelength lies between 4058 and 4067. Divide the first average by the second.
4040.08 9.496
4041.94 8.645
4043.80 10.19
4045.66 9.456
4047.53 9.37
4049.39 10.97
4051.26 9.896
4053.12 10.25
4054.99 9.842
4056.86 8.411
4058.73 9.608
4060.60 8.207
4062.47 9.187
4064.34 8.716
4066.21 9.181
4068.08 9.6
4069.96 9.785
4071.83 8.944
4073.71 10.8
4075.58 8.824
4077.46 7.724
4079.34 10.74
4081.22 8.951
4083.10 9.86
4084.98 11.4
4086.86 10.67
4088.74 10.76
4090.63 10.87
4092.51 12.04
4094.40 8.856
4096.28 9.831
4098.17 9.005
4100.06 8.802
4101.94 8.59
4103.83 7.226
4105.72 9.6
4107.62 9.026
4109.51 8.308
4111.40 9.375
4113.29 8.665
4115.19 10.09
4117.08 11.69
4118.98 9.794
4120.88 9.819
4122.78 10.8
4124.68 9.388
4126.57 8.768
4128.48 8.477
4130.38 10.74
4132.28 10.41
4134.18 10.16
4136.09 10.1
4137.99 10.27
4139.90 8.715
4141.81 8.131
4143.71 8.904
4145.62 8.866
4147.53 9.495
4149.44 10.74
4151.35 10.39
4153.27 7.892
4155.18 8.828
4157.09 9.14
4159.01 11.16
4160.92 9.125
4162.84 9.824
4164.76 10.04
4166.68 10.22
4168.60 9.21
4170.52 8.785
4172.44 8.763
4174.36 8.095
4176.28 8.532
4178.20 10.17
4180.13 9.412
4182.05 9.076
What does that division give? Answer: 1.04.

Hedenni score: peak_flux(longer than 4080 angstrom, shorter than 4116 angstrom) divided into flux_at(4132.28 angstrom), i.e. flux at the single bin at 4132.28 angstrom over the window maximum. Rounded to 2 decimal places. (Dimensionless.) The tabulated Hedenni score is 0.86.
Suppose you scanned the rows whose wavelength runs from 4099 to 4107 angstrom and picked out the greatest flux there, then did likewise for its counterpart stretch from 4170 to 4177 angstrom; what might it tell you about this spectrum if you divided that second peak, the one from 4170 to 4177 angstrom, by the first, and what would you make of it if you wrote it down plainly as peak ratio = 0.92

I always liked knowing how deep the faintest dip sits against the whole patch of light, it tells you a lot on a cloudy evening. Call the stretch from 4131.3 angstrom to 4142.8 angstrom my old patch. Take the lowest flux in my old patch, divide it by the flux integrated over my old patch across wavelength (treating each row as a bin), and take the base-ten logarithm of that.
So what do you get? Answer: -1.13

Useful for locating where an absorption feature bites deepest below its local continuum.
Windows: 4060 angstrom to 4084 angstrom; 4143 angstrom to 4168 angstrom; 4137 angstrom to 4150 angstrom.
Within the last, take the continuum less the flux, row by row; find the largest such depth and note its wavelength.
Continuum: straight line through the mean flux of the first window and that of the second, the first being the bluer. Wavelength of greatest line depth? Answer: 4141.81 angstrom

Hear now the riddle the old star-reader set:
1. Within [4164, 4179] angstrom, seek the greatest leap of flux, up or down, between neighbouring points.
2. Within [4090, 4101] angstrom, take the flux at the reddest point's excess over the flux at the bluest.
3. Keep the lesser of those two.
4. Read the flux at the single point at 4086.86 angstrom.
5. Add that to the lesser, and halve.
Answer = 4.3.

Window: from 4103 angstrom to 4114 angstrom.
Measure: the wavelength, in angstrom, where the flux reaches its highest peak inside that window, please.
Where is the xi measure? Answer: 4105.72 angstrom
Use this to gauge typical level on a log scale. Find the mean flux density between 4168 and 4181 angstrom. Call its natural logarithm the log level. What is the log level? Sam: 2.20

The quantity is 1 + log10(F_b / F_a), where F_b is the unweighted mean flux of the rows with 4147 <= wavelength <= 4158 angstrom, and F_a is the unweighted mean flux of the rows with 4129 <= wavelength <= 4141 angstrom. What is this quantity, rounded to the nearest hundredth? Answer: 0.97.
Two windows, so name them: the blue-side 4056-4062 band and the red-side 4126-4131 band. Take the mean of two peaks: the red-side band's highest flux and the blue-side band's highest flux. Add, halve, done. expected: 10.2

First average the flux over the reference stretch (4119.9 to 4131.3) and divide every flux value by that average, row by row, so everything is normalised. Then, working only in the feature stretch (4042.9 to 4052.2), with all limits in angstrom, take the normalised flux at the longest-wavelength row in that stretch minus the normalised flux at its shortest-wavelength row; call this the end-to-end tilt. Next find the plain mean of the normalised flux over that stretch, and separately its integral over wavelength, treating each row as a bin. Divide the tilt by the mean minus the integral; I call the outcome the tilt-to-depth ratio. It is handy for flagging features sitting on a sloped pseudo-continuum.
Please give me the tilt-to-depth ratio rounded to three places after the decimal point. 0.004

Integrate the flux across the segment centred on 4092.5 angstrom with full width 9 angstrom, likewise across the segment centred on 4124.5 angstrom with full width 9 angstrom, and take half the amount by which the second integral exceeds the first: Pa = -4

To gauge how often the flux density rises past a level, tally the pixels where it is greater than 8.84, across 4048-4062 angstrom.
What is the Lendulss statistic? 5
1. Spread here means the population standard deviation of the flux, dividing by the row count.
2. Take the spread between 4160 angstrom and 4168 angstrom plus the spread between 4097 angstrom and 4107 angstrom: 1.20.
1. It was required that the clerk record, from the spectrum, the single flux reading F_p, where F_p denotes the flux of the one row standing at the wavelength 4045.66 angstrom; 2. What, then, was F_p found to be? 9.456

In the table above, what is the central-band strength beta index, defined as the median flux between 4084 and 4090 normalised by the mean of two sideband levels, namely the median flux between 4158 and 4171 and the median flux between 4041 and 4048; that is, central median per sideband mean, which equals 1.12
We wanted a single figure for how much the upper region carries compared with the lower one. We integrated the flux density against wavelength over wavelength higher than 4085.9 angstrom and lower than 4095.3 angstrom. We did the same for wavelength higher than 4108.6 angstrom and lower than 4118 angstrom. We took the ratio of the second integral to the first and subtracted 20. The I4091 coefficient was -19.1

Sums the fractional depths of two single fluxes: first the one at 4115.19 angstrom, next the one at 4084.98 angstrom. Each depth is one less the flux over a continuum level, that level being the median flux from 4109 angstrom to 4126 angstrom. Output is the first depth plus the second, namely -0.19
